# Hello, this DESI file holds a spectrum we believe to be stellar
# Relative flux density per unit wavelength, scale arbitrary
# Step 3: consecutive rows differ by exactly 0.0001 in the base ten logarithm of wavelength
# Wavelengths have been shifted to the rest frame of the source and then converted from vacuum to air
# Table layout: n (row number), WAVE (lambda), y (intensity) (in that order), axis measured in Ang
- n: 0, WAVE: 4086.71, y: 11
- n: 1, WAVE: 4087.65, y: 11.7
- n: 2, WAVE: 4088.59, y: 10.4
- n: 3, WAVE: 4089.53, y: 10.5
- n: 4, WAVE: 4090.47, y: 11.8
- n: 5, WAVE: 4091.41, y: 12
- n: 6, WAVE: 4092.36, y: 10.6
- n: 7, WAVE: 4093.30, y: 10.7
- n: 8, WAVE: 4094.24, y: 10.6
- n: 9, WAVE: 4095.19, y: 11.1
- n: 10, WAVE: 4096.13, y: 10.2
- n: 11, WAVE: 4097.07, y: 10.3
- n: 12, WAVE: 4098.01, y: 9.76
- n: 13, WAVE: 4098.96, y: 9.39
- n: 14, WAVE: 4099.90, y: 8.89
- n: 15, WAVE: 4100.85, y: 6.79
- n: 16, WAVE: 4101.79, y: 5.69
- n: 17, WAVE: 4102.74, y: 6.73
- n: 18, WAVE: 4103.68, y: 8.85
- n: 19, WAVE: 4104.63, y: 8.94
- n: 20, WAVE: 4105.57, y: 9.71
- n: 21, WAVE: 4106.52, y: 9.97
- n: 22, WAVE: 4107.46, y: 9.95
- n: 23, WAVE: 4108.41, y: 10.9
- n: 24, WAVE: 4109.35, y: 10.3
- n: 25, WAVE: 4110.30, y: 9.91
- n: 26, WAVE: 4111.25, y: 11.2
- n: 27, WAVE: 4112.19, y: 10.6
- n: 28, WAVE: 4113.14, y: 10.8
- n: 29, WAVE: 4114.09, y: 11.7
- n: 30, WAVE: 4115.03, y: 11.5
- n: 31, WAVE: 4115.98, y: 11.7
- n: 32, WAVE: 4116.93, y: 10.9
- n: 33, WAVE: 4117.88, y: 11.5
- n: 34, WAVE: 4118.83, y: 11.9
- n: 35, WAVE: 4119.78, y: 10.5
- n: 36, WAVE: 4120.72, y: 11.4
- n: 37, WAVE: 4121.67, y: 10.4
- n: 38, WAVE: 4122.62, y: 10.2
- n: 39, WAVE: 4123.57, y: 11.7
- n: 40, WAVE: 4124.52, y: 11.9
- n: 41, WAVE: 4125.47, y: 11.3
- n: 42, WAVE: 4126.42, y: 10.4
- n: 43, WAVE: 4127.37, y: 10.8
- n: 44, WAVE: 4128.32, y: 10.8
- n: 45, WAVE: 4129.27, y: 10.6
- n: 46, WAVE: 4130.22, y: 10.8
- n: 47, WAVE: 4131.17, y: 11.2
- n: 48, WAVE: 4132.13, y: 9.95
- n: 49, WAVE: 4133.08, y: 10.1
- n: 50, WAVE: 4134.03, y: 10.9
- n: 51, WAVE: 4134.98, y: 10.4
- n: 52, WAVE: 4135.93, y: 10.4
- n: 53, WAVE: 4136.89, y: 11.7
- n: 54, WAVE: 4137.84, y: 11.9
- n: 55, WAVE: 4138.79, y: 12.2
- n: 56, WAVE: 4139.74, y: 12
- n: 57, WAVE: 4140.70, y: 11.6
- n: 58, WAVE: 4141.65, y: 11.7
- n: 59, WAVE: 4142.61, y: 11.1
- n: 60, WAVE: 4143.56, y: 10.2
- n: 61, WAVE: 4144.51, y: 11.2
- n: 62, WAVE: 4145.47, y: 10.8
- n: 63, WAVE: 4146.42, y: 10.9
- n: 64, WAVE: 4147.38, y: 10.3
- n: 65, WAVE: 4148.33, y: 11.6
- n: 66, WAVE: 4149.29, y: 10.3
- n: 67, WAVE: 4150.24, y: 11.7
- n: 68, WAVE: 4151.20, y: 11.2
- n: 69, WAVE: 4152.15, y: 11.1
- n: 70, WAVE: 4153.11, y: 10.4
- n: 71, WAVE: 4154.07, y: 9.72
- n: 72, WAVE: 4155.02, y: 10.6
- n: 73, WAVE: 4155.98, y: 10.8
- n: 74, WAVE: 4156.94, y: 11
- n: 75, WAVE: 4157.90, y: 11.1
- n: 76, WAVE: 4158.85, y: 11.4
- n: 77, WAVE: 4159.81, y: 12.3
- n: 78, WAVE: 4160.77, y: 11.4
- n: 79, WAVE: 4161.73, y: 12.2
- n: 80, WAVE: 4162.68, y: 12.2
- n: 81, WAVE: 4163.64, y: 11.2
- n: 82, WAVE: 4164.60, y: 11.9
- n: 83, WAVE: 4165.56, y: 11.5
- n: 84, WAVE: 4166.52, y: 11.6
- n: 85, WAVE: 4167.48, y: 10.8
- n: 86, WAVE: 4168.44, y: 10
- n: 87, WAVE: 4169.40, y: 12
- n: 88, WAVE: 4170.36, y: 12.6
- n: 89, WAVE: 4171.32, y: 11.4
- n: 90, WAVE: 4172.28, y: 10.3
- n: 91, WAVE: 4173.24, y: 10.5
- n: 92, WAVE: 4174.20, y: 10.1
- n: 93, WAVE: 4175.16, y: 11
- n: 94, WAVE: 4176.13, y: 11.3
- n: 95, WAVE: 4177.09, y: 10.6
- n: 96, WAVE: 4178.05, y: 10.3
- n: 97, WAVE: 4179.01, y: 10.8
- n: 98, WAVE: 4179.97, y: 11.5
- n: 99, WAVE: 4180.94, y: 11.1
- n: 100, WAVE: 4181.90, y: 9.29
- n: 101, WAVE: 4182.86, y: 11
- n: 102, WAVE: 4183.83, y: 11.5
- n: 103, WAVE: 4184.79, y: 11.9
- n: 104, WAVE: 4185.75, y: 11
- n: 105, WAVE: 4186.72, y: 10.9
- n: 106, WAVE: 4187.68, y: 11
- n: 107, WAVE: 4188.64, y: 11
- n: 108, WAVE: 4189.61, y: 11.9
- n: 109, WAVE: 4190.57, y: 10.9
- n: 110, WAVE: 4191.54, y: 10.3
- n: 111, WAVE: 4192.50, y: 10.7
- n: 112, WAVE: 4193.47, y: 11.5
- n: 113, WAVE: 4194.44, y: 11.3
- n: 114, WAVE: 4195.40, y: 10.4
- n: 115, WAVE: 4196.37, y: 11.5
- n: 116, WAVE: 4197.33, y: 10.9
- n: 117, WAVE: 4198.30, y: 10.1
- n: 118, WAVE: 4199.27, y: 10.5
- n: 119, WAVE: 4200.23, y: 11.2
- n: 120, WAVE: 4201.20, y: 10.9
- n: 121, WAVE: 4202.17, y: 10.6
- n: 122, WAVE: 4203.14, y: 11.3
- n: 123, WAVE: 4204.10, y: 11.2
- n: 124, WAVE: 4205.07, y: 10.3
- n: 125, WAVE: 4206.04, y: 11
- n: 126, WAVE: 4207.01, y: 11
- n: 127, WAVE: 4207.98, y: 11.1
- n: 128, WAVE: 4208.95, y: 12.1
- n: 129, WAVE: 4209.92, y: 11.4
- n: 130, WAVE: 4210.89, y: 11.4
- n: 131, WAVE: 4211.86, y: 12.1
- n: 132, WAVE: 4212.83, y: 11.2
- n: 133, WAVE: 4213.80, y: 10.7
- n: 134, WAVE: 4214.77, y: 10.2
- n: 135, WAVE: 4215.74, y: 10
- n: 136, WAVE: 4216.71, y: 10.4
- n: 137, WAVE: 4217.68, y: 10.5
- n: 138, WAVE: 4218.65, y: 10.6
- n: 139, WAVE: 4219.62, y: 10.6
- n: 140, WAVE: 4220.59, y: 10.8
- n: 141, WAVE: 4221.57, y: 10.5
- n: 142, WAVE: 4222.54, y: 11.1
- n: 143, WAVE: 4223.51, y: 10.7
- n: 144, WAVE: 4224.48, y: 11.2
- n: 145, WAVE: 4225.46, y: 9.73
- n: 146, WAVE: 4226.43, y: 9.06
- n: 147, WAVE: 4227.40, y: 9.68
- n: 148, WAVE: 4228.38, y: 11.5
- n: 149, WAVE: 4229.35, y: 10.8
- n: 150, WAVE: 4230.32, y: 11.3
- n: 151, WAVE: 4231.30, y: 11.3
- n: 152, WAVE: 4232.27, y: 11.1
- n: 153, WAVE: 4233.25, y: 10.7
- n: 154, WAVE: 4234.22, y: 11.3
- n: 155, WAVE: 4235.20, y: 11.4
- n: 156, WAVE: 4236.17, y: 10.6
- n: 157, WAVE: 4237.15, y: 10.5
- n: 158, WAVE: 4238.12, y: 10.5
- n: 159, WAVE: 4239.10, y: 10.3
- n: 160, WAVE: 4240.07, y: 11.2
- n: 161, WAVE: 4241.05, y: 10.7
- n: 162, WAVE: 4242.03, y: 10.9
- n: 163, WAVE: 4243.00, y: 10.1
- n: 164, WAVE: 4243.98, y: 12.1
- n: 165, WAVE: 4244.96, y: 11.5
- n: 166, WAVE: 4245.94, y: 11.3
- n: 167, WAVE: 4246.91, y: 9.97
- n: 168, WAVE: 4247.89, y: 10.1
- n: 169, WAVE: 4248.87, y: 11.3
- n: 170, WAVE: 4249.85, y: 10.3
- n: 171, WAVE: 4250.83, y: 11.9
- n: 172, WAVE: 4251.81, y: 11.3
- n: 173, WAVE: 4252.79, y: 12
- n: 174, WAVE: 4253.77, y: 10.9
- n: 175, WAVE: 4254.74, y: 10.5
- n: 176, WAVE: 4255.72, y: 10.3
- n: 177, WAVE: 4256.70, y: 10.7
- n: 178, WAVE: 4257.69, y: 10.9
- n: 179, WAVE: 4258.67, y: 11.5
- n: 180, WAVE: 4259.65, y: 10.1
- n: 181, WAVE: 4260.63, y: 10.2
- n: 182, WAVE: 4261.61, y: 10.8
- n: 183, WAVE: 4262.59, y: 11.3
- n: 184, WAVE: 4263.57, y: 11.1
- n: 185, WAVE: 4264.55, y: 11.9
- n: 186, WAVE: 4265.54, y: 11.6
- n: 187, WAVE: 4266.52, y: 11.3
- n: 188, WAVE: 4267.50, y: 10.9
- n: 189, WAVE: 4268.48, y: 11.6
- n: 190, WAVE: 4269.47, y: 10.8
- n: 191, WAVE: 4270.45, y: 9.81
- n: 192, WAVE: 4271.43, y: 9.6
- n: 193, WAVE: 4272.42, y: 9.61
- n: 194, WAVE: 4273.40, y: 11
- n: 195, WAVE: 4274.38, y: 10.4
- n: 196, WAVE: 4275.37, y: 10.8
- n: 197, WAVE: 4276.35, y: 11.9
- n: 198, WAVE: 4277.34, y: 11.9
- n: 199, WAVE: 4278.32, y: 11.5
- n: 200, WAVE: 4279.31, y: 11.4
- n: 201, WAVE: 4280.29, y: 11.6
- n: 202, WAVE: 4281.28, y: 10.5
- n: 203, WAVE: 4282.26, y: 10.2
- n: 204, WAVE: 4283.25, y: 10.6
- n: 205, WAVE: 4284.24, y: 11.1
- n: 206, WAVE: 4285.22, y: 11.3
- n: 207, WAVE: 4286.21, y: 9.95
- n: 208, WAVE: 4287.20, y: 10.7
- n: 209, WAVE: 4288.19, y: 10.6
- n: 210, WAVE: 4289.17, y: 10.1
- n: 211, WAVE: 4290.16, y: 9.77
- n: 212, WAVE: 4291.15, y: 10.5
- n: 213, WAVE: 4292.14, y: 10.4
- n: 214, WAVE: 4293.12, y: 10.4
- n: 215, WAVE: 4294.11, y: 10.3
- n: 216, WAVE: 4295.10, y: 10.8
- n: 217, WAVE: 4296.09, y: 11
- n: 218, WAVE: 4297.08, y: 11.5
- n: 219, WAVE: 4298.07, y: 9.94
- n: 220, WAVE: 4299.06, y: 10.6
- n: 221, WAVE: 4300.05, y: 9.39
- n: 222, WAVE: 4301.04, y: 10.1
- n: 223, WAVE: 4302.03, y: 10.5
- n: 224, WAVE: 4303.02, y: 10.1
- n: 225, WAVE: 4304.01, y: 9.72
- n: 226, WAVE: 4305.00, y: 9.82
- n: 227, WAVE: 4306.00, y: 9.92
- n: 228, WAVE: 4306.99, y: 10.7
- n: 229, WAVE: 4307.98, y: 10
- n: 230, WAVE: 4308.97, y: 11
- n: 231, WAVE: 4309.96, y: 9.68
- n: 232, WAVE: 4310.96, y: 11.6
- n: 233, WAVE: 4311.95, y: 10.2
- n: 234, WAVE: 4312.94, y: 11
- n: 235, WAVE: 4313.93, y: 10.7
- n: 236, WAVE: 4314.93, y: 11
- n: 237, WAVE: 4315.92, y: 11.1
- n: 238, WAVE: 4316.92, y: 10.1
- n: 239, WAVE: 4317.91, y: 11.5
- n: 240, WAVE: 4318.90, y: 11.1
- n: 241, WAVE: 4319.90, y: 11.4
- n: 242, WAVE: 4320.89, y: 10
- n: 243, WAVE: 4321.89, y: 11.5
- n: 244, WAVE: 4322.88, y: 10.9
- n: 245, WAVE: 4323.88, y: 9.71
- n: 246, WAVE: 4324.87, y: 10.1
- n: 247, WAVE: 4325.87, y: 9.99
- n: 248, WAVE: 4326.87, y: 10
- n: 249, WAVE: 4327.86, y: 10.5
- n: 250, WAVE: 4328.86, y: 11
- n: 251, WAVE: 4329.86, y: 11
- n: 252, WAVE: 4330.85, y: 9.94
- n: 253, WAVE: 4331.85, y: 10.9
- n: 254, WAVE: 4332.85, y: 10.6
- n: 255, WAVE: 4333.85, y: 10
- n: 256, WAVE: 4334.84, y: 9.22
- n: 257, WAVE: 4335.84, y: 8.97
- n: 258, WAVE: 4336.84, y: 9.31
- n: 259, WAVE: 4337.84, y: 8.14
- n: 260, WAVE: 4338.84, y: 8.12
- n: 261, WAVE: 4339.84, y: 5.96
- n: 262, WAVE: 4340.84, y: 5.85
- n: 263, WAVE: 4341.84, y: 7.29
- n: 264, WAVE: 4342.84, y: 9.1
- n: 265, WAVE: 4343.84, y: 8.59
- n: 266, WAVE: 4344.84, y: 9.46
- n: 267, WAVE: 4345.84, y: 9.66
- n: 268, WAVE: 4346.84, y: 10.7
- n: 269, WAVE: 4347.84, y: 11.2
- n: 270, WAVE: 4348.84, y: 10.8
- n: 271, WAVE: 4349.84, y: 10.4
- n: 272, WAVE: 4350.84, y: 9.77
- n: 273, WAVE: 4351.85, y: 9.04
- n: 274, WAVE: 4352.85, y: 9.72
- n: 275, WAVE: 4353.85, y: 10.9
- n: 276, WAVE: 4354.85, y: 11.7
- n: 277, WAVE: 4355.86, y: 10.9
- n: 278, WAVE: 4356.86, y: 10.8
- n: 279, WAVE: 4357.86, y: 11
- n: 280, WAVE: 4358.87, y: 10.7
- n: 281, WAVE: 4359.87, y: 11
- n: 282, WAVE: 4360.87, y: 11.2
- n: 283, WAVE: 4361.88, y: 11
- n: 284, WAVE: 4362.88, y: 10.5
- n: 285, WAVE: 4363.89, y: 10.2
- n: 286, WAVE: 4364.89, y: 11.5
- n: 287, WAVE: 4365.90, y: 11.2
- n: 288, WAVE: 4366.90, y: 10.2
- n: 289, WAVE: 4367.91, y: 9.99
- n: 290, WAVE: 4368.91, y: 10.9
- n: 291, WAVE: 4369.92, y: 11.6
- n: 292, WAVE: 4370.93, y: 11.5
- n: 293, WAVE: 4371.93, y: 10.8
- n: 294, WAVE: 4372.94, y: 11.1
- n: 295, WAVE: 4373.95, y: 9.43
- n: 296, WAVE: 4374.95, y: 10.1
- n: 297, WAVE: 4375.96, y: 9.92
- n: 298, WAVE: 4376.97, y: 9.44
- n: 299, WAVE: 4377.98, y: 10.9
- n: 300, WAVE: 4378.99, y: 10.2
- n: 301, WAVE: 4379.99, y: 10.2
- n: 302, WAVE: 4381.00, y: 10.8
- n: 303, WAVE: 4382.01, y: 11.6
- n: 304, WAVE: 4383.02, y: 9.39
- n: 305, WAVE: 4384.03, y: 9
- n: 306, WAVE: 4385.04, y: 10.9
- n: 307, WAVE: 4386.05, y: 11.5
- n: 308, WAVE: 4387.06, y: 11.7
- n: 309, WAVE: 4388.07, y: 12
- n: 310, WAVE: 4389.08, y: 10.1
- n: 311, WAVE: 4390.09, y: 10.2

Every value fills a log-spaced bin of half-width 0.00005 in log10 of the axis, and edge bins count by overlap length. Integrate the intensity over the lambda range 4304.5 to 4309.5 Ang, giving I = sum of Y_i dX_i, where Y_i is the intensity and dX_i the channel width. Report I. 51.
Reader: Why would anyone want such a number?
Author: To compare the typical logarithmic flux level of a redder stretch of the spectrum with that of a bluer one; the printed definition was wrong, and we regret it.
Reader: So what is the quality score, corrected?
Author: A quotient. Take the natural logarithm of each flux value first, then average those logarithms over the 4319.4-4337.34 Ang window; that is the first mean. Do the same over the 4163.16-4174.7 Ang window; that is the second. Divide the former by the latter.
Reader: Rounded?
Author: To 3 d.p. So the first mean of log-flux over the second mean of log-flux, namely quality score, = 0.966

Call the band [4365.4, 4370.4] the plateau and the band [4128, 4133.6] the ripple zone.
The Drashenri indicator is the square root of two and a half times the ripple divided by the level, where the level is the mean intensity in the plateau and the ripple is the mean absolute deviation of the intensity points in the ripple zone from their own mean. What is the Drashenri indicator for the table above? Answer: 0.29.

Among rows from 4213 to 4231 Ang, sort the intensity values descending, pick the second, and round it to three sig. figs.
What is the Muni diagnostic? 11.3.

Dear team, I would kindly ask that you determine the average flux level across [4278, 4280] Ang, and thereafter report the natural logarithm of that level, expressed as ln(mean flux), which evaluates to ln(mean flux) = 2.44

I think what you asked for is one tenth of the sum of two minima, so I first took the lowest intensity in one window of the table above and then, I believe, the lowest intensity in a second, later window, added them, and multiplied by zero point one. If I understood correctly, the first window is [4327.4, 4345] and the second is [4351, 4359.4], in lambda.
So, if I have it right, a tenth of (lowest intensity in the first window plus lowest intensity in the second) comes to 1.49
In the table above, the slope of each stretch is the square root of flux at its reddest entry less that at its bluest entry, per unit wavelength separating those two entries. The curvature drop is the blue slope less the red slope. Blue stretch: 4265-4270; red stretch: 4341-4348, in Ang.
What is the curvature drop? -0.14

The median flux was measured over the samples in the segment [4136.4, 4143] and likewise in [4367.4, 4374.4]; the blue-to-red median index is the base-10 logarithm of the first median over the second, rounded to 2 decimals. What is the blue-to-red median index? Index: 0.03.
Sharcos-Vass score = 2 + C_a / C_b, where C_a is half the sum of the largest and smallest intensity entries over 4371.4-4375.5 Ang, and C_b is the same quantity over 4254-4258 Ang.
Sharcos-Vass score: 2.97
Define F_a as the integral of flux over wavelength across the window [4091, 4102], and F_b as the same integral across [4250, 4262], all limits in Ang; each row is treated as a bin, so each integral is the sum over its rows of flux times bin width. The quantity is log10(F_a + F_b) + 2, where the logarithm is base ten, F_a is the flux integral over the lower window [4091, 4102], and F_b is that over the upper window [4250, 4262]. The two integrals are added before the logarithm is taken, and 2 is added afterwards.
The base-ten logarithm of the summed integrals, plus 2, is 4.38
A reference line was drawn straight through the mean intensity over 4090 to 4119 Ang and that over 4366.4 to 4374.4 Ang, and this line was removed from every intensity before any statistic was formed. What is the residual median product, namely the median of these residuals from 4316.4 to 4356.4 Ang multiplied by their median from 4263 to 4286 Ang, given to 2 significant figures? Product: -0.35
